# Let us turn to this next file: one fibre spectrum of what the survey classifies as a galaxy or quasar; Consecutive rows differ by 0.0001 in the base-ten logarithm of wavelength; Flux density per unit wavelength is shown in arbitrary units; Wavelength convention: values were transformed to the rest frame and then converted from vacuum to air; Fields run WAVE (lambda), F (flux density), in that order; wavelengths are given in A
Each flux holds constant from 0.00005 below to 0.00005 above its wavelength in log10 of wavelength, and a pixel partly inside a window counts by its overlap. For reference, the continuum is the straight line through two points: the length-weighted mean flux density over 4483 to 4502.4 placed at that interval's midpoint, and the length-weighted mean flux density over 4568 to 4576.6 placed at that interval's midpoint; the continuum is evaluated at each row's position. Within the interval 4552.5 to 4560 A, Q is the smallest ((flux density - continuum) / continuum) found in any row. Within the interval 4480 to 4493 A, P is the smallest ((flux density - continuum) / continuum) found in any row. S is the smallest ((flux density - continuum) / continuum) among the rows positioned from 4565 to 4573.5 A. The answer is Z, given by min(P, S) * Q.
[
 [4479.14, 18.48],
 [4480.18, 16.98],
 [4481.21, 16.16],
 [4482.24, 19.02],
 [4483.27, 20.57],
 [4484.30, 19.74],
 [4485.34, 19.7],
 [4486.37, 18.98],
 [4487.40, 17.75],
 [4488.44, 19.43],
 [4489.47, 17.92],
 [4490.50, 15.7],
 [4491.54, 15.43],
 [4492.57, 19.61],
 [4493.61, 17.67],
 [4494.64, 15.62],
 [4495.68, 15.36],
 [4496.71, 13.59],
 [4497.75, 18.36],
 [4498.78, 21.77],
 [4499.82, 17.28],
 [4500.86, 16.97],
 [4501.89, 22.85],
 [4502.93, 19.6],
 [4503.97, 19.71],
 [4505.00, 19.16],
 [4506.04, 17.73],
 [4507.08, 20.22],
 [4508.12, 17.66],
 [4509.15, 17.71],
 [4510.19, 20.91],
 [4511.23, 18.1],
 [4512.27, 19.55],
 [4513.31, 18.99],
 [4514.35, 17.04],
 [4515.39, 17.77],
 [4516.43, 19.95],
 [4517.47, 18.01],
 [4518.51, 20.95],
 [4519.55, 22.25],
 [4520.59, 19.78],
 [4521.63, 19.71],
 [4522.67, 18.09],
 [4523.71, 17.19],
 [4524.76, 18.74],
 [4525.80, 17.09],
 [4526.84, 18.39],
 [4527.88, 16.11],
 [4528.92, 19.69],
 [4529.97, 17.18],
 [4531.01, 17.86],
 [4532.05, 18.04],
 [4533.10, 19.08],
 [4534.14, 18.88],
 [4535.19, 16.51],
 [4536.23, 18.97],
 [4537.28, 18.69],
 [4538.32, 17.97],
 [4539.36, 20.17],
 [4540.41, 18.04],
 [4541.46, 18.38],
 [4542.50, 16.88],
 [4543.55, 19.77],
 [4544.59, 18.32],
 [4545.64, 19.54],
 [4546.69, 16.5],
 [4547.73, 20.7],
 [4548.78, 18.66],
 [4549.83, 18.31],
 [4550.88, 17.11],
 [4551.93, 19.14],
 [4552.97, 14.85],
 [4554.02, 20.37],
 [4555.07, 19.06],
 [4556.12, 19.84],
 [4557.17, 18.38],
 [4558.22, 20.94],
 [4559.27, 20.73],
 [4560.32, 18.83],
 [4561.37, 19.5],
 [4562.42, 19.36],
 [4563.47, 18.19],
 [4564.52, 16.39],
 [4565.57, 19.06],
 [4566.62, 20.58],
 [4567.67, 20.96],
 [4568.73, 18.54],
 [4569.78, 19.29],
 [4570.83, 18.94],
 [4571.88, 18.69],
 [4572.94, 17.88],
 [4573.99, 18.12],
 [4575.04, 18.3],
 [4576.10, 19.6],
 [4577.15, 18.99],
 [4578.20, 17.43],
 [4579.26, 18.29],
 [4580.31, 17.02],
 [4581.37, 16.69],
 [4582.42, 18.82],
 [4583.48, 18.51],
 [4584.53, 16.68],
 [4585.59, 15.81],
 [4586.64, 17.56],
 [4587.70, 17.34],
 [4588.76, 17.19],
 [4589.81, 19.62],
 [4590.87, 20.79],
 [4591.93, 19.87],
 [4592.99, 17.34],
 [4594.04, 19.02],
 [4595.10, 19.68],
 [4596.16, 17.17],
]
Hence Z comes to 0.03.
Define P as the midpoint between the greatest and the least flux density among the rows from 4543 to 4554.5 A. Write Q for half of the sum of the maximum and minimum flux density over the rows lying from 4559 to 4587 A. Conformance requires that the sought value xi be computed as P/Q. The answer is 0.967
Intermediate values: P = 17.8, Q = 18.4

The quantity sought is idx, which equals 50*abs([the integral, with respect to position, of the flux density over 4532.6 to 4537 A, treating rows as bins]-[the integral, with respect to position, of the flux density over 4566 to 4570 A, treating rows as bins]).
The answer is 70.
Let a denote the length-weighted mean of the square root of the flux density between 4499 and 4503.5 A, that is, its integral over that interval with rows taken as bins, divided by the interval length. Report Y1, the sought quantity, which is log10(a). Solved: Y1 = 0.642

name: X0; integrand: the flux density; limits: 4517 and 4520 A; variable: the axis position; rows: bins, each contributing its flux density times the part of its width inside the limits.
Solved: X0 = 61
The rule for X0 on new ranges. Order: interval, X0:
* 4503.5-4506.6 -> 59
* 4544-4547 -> 55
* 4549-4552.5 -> 64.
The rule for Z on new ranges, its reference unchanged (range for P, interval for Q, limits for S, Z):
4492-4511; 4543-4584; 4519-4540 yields 0.05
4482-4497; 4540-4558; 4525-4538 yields 0.05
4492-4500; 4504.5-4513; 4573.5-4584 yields 0.01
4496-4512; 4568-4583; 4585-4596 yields 0.03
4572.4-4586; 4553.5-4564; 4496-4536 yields 0.01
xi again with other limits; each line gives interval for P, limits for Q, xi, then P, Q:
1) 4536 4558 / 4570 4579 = 0.960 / 17.8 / 18.5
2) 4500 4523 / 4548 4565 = 1.113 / 19.9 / 17.9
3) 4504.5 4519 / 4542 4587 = 1.061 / 19.0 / 17.9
